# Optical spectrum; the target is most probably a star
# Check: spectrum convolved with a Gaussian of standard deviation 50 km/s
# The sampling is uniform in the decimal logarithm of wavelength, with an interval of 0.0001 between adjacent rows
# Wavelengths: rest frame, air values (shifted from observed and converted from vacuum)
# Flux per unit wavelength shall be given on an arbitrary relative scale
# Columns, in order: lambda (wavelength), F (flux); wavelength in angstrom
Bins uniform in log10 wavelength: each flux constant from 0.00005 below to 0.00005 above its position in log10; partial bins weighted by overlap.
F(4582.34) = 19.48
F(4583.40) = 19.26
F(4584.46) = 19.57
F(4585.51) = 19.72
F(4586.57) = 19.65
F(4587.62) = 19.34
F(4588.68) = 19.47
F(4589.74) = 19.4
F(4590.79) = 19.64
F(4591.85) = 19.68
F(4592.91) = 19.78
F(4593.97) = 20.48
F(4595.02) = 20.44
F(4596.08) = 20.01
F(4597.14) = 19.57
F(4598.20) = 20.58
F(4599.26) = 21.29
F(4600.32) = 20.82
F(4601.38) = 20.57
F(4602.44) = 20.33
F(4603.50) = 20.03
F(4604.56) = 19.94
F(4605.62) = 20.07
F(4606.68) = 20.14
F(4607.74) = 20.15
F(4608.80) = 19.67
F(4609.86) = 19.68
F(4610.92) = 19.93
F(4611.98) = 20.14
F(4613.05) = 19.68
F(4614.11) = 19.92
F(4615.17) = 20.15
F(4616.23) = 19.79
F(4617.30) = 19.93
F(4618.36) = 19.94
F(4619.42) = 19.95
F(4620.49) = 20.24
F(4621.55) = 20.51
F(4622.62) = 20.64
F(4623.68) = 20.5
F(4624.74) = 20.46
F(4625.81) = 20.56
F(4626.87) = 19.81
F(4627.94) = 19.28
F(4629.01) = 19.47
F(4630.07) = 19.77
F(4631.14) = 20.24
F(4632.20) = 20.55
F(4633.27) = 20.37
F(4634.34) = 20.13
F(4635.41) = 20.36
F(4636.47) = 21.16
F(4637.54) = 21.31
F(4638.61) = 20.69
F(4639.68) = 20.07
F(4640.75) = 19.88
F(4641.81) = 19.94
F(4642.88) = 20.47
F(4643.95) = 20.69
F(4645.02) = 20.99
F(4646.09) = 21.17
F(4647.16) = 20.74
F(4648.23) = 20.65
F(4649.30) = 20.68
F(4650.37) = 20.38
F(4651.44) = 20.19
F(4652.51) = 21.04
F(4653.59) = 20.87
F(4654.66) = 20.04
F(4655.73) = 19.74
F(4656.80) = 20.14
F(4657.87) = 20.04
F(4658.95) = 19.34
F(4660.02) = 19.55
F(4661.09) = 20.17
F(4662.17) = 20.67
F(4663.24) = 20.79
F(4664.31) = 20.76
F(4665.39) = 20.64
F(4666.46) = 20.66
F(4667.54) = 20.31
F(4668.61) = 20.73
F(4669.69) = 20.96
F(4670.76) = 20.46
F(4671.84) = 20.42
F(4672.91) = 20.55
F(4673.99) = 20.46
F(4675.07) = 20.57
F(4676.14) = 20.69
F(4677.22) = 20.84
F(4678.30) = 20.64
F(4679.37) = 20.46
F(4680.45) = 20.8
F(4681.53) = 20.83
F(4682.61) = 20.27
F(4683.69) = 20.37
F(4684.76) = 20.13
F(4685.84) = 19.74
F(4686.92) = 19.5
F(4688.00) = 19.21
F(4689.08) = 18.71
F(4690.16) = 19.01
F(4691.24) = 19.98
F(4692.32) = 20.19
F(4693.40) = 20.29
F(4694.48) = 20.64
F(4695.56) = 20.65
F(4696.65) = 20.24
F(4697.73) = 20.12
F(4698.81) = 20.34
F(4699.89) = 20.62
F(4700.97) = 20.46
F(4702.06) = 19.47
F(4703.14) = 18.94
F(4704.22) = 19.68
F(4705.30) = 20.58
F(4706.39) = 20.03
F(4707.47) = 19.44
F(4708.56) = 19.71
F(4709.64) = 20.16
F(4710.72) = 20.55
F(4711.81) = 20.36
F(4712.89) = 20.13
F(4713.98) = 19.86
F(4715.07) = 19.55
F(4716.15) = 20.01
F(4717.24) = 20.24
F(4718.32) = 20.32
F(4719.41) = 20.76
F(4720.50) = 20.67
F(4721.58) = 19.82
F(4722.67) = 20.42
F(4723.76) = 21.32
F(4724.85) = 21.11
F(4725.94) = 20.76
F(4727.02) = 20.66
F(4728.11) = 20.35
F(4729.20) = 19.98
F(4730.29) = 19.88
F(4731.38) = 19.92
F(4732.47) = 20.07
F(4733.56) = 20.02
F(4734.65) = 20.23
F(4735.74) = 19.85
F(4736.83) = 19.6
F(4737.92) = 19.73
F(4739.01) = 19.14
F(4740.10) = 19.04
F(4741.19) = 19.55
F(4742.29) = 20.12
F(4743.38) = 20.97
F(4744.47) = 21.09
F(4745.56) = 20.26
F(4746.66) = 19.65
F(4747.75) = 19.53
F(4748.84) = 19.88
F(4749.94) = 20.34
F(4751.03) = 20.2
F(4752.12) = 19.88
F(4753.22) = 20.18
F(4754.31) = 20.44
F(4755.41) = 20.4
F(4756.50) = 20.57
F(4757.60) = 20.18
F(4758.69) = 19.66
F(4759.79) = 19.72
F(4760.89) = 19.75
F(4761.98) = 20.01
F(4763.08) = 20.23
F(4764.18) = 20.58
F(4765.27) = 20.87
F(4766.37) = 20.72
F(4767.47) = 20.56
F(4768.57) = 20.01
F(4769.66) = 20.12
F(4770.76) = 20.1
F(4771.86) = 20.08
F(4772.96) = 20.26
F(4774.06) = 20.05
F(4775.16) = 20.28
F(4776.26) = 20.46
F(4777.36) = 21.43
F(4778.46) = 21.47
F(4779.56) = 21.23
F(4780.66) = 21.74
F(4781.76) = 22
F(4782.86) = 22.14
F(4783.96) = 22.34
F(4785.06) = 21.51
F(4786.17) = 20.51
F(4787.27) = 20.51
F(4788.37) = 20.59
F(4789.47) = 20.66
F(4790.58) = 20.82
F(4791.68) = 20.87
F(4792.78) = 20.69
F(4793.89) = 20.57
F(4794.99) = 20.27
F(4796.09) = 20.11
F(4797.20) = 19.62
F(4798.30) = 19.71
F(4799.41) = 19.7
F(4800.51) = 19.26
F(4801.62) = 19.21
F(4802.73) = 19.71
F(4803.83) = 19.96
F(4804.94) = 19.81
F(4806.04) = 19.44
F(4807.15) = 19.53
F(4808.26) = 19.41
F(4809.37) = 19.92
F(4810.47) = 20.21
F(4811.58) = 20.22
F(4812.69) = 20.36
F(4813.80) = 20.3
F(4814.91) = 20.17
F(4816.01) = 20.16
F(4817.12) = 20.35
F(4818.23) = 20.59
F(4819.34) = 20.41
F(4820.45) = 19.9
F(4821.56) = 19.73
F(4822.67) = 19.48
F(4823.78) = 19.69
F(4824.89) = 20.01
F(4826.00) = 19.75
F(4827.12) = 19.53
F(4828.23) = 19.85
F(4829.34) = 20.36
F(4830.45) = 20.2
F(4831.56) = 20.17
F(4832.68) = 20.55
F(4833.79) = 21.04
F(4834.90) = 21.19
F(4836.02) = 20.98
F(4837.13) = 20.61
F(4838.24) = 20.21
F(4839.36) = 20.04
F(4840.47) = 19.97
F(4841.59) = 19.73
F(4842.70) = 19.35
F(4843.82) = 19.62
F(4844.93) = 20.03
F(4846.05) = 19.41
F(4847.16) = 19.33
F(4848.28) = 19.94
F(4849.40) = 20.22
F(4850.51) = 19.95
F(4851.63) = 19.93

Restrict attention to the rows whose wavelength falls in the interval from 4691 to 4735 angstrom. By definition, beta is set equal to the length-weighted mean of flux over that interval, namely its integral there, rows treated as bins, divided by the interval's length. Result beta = 20.2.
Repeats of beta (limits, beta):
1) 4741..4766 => 20.2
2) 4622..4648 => 20.4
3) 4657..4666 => 20.2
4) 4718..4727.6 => 20.7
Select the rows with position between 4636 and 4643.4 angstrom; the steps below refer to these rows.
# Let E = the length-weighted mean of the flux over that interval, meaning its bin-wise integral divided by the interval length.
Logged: 20.5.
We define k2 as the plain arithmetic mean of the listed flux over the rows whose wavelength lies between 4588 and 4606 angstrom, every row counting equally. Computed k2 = 20.1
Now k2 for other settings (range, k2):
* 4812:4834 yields 20.1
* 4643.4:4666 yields 20.4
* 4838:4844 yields 19.8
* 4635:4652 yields 20.6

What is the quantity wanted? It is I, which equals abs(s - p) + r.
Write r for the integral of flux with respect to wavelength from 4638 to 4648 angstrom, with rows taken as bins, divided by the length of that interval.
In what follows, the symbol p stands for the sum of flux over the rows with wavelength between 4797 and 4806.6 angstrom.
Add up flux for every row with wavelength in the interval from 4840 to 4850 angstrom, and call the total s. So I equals 22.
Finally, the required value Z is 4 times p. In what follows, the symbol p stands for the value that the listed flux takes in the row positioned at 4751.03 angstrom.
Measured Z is 80.8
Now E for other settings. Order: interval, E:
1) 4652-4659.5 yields 20.2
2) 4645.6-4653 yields 20.7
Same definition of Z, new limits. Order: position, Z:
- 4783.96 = 89.4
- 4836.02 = 83.9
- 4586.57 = 78.6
